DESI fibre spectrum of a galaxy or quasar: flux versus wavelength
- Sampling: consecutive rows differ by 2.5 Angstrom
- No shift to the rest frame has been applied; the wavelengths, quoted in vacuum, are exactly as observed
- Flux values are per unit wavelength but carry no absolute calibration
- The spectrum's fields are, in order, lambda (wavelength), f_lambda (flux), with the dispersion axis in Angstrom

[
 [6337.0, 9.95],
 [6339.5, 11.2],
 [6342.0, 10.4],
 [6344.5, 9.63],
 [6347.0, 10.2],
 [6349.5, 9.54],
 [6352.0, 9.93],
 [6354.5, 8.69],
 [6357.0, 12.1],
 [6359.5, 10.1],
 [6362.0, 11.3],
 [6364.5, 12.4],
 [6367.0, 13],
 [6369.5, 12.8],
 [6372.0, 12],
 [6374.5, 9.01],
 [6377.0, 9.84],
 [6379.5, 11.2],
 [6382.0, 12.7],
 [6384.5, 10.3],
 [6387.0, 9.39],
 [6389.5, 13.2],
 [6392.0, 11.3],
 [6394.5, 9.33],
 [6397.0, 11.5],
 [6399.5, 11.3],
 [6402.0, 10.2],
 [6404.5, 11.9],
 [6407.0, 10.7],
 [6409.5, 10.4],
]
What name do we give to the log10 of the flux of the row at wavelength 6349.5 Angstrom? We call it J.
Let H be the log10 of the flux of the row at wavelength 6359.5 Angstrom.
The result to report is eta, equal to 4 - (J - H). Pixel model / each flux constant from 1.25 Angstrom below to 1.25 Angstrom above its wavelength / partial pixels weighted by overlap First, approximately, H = 1.00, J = 0.98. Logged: 4.02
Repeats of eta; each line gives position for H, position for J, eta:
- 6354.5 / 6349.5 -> 3.96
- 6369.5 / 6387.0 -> 4.13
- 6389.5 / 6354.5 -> 4.18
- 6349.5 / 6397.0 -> 3.92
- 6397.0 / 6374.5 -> 4.11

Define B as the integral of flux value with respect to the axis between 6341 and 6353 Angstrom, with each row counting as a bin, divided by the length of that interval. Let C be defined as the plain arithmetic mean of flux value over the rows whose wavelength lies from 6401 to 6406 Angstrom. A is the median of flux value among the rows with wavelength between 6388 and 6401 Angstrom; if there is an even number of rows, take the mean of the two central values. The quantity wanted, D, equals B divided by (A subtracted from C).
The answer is -40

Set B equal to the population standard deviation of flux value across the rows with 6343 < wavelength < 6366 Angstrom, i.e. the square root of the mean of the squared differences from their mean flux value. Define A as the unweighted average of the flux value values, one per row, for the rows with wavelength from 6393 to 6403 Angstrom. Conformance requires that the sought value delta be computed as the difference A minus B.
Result 9.41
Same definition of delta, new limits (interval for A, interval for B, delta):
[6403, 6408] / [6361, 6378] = 9.89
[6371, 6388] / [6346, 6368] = 9.26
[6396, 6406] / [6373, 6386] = 9.96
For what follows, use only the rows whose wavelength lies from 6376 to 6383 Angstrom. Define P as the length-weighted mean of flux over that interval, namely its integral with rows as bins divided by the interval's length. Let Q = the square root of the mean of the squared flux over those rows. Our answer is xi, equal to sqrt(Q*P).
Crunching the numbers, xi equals 11.3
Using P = 11.2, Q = 11.3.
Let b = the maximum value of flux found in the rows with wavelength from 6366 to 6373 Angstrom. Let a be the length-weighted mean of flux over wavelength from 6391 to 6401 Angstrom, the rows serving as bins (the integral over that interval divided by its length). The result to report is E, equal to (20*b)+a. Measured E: 271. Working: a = 10.8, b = 13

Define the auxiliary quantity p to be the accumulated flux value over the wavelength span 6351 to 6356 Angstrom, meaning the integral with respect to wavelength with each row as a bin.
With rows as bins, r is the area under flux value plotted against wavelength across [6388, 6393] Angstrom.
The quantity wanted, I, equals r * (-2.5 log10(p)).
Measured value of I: -254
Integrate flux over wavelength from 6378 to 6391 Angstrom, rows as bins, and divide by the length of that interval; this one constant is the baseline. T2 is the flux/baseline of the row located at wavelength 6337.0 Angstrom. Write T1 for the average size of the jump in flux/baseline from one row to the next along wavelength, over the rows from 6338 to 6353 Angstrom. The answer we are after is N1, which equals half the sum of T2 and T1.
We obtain 0.47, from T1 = 0.056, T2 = 0.88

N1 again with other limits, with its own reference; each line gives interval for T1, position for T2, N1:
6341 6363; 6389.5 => 0.64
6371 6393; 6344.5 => 0.51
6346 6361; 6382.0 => 0.63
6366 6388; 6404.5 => 0.59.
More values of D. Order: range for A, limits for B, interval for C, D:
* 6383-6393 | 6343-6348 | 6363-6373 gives 6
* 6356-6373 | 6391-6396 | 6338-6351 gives -5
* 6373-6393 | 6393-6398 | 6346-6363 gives -21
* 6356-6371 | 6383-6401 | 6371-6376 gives -6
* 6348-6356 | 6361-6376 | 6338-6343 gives 9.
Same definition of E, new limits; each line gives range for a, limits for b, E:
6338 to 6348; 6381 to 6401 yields 274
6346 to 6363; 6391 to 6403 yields 240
